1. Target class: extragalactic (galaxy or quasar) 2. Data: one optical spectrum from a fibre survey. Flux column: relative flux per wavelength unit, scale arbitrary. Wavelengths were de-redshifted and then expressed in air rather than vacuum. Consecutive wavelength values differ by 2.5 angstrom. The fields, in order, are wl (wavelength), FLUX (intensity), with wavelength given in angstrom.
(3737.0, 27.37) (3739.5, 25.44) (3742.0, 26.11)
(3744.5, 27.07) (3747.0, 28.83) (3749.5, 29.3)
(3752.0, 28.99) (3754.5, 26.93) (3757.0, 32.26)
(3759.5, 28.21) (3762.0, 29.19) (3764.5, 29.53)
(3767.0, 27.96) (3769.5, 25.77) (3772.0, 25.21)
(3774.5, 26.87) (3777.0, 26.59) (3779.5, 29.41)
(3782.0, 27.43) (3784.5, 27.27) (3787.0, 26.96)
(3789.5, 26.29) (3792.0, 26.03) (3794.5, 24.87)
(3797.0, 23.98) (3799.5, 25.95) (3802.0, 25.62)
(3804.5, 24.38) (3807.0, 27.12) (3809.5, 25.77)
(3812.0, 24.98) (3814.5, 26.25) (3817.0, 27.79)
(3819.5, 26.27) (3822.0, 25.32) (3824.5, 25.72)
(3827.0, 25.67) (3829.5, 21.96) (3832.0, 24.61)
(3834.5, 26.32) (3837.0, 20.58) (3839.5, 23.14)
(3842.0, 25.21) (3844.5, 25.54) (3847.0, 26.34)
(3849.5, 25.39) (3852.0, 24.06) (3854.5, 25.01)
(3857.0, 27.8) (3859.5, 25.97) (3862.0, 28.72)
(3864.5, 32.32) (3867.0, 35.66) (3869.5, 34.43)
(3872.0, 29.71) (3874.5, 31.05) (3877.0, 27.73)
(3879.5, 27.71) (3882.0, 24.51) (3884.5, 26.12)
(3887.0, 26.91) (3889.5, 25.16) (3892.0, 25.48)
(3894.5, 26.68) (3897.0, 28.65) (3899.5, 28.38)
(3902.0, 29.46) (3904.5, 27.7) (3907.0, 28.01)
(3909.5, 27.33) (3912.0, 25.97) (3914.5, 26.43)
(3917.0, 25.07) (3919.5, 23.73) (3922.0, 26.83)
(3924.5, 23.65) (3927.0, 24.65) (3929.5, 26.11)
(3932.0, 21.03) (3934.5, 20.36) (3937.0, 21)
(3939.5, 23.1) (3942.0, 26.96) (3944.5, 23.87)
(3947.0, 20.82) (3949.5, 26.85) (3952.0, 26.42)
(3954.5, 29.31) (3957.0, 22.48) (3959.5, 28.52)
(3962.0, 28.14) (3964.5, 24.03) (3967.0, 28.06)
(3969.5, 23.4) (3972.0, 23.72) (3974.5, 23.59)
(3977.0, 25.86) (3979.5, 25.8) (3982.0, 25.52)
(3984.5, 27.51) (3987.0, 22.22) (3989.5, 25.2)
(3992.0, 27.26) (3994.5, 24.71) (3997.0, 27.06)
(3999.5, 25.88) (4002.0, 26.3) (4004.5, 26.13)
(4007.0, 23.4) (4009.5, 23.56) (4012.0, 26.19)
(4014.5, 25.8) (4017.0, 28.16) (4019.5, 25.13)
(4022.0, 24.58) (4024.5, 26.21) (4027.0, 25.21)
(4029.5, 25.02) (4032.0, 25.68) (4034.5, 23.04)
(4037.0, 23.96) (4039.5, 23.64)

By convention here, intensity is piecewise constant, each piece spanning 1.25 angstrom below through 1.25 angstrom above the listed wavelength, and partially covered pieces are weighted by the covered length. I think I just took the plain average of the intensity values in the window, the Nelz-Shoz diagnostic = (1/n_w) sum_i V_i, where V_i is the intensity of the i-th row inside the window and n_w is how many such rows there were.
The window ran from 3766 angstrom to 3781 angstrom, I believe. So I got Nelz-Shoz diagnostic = 27.0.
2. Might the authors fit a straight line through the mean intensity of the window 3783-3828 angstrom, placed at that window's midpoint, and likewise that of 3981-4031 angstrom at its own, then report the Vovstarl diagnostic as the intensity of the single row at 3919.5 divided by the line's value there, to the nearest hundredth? 0.92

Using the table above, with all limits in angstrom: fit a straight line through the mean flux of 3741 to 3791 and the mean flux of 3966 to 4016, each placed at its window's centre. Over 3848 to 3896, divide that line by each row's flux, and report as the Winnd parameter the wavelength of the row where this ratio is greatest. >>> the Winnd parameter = 3852.0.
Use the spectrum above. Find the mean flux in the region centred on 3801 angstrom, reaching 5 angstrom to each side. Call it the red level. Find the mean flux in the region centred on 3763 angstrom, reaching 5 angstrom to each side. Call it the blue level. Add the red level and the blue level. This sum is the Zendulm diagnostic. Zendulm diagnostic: 54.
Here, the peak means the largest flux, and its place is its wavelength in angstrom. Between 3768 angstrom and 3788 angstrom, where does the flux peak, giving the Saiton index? 3779.5 angstrom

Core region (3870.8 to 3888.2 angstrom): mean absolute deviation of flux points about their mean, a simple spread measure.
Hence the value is 1.6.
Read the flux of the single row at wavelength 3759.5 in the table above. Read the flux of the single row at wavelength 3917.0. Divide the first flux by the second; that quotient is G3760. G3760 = 1.13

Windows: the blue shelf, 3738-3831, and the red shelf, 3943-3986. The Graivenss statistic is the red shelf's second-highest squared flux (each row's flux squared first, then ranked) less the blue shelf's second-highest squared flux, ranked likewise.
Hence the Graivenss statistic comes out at -59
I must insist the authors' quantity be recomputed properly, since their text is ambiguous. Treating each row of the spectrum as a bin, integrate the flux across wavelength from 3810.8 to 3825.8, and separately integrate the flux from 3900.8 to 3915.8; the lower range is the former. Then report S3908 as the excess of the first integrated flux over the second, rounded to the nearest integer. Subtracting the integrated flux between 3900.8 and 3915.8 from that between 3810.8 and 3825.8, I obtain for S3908 -21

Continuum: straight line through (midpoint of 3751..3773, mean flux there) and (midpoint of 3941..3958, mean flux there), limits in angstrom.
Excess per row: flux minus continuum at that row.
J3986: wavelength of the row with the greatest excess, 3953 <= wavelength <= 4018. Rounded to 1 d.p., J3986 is 3954.5 angstrom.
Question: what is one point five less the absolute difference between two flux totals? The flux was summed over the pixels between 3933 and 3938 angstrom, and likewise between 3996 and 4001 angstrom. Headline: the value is -10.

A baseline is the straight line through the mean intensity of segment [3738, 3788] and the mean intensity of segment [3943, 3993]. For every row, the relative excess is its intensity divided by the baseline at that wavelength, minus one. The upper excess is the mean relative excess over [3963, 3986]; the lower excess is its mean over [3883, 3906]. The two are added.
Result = 0.031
